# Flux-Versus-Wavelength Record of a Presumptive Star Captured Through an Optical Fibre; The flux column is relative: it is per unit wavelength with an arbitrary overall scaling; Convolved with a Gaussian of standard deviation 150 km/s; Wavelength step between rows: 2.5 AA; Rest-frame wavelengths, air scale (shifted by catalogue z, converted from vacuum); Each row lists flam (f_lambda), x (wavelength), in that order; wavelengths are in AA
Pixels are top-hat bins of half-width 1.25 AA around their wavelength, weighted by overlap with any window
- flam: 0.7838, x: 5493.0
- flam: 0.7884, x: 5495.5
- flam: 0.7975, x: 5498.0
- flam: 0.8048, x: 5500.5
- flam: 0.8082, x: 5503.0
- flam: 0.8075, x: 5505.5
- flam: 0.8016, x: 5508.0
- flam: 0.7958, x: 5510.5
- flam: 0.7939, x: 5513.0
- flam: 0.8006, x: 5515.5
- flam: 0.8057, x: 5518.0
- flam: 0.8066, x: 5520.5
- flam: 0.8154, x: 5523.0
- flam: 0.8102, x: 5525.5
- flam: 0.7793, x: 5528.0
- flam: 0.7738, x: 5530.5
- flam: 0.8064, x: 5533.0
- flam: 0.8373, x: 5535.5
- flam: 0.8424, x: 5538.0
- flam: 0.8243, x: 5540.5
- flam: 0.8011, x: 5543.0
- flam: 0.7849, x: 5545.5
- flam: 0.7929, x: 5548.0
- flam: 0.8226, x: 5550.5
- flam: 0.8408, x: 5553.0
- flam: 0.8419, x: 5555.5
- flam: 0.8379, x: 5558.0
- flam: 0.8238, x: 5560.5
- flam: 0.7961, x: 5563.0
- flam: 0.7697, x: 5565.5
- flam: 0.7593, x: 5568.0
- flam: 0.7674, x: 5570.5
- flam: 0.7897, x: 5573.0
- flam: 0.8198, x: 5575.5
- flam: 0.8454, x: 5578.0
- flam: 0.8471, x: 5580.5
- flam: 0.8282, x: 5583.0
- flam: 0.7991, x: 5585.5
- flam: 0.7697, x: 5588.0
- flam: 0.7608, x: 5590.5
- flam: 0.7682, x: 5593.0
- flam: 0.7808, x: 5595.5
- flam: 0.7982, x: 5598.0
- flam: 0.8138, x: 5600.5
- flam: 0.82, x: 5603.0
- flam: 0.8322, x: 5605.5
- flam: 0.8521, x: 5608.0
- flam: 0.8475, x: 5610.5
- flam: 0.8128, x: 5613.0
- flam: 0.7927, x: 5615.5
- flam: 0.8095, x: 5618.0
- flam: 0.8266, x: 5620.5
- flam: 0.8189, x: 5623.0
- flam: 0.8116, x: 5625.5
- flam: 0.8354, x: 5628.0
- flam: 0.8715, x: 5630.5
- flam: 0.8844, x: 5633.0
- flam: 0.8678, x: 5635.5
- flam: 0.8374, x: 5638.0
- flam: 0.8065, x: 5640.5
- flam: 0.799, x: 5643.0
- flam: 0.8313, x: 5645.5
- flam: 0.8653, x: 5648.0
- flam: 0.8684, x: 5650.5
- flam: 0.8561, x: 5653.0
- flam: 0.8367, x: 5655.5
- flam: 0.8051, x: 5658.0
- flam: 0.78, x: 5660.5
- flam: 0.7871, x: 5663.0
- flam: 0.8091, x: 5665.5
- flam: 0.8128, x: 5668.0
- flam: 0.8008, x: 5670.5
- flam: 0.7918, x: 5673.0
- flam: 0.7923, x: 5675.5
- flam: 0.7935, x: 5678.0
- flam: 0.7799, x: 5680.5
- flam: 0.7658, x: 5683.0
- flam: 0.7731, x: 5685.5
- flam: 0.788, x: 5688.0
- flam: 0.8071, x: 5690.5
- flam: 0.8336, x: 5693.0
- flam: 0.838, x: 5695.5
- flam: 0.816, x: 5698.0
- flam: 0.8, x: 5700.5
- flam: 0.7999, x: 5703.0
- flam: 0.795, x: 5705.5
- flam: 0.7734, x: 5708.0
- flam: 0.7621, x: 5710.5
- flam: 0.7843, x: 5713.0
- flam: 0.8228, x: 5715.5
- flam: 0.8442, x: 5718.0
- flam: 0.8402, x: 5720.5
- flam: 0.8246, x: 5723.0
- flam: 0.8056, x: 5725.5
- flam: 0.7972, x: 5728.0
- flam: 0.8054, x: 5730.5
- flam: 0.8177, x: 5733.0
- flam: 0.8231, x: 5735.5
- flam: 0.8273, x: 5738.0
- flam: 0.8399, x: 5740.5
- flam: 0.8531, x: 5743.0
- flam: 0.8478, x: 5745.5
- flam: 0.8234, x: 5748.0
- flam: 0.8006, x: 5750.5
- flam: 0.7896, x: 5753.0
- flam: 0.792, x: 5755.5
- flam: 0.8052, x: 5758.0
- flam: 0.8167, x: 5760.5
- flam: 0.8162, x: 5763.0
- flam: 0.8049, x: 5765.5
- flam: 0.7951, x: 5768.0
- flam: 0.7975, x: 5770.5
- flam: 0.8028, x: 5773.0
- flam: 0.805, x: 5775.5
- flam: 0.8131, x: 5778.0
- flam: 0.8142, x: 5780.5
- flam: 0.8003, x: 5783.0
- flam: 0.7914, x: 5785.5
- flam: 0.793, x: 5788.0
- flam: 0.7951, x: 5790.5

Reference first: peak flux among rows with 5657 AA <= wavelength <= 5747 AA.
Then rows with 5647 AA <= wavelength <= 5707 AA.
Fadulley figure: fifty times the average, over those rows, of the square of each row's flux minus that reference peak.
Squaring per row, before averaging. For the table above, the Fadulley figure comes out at 0.14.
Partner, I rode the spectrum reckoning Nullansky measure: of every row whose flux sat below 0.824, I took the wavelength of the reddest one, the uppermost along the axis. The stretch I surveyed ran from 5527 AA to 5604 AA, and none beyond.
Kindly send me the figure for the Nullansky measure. 5603.0 AA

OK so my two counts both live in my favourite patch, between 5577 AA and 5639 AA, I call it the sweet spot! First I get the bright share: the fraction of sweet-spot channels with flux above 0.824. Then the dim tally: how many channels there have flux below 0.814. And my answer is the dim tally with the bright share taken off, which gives 10.5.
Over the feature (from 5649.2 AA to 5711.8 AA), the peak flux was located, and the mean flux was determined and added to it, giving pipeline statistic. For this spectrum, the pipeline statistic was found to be 1.67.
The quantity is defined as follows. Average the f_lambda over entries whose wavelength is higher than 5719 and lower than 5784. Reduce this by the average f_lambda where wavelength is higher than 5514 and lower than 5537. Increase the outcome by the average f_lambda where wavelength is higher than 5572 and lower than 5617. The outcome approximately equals 0.82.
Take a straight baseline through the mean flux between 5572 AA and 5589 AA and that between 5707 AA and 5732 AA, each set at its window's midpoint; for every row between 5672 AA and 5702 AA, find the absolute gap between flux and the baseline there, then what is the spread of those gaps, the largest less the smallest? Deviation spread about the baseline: 0.042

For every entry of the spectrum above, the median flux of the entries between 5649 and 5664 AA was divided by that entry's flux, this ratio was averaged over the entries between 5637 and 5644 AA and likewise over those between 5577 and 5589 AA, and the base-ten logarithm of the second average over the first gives -0.002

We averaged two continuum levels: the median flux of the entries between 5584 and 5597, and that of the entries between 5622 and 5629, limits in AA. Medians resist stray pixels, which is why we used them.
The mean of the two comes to 0.794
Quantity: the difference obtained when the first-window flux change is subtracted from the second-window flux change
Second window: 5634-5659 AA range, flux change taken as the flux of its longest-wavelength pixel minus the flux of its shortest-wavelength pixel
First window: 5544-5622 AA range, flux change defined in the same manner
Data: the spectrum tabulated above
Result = -0.10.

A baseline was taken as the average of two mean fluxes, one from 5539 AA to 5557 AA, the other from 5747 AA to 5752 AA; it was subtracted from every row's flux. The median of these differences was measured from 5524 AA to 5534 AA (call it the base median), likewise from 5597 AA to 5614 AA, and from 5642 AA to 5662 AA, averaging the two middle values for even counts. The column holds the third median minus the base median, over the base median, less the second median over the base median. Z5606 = -1.7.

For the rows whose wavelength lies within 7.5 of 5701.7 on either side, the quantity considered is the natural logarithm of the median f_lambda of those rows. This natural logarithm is -0.223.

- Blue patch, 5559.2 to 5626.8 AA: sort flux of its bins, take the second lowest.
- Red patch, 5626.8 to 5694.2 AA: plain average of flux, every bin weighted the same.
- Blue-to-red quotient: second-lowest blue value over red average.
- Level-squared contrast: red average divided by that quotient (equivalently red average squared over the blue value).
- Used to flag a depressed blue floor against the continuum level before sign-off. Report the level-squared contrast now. 0.879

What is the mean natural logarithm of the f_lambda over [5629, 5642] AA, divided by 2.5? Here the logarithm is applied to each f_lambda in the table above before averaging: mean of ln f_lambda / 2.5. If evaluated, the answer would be -0.064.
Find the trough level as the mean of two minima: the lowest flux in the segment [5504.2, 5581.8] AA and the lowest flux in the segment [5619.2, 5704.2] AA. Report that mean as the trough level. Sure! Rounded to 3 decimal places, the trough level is 0.763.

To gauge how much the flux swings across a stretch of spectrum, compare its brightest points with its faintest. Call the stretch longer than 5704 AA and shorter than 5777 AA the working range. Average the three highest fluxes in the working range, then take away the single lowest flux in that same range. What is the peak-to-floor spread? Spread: 0.086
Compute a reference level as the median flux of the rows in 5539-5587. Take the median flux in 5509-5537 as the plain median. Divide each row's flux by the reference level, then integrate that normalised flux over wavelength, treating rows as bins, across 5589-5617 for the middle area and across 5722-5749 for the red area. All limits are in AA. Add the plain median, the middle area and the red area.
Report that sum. 55.5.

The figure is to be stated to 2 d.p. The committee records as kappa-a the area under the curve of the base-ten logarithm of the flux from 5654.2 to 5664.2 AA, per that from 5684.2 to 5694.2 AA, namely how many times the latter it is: 0.99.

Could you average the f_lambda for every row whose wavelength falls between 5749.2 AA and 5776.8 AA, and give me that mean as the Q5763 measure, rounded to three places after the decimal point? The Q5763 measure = 0.802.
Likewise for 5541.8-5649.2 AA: 0.816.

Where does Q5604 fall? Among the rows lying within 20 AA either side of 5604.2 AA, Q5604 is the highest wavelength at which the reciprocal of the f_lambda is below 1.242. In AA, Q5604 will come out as 5623.0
